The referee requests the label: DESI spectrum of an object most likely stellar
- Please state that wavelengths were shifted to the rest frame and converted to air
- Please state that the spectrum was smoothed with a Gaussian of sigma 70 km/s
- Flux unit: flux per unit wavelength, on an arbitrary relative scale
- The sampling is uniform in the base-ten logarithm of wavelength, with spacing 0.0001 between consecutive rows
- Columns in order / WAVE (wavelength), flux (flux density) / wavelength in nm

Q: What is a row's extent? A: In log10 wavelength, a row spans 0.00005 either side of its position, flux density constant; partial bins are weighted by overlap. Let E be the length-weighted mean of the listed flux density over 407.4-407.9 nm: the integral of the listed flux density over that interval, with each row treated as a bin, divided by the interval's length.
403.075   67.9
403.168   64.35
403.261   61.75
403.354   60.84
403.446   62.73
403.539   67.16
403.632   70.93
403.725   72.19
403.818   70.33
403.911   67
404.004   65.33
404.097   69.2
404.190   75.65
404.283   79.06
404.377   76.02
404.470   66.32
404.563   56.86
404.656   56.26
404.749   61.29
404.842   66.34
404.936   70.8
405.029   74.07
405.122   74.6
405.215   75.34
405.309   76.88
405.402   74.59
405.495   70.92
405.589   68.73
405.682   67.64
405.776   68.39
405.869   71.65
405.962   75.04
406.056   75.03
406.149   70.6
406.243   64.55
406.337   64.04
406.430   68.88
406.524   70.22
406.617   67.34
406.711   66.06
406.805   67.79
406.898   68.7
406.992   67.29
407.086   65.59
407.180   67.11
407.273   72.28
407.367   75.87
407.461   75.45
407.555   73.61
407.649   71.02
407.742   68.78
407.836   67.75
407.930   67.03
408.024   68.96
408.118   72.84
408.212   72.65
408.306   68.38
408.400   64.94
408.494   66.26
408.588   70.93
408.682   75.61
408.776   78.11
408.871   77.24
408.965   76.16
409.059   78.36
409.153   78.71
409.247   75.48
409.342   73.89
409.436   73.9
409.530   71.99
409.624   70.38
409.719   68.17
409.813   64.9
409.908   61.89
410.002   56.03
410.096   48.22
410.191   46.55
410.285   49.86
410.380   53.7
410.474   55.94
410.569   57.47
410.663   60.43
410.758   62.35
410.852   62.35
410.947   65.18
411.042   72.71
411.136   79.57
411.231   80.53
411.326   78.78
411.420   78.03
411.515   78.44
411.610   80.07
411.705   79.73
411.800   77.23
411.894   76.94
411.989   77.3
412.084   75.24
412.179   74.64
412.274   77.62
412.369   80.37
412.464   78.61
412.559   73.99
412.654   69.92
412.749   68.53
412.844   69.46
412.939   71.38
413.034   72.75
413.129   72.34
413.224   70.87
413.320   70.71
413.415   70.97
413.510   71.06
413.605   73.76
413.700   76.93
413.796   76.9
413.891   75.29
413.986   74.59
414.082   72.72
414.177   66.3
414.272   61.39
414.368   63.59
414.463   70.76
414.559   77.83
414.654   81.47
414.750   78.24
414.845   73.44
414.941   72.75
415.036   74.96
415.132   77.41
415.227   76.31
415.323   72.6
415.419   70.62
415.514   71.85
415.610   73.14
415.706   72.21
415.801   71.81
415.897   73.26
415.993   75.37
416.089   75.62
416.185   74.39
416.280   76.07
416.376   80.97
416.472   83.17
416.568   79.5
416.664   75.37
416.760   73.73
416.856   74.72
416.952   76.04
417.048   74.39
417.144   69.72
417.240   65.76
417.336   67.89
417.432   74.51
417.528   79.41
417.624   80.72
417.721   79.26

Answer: 71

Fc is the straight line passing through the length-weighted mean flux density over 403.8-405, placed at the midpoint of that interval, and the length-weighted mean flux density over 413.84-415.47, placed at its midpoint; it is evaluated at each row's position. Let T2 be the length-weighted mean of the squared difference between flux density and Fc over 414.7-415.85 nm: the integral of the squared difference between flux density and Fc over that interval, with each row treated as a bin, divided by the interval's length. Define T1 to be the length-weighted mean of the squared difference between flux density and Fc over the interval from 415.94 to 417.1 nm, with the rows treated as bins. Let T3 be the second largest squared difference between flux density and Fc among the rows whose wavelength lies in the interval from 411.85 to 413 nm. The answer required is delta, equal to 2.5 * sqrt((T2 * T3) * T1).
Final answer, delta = 163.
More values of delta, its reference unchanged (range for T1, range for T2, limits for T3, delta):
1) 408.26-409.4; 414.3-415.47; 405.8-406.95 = 447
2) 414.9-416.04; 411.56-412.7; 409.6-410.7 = 669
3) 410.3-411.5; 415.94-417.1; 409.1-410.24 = 2317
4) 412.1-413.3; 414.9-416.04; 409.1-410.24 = 446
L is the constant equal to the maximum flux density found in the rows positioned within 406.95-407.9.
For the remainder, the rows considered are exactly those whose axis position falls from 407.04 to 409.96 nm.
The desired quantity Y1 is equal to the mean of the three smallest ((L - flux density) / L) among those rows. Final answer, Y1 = -0.03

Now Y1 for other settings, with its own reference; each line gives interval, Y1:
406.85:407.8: 0.01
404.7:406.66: 0.00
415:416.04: -0.01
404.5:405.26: 0.02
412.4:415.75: -0.05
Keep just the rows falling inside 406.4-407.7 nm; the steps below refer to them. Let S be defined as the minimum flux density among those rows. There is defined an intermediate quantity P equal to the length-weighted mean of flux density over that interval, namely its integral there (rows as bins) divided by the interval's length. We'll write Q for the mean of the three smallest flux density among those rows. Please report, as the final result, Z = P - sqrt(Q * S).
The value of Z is 4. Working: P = 69.8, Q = 66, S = 65.59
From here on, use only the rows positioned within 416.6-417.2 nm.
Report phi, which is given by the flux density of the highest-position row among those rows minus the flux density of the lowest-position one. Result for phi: -6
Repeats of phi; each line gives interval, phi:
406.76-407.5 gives 8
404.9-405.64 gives -2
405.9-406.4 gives -11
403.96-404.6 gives -8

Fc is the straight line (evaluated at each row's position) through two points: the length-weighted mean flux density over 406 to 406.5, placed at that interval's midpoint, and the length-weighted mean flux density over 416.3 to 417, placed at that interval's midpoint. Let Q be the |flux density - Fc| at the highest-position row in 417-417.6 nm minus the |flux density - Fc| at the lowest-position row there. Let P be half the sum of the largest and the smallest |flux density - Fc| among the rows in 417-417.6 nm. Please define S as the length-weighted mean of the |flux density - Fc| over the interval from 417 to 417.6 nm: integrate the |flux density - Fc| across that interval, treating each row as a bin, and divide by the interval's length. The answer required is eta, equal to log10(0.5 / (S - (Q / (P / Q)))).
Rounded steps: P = 6.7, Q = -2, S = 6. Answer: -1.04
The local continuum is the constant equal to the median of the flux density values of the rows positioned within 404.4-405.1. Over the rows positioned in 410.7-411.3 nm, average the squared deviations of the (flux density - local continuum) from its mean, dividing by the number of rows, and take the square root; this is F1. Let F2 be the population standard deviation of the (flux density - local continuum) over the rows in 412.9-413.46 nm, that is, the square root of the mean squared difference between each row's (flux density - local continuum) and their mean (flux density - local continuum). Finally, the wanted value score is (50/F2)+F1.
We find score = 72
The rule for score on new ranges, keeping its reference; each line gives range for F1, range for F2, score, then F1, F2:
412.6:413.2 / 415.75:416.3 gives 35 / 1.5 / 1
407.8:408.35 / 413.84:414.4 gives 11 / 2.3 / 5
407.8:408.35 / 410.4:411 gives 18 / 2.3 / 3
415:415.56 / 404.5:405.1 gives 10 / 2.4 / 7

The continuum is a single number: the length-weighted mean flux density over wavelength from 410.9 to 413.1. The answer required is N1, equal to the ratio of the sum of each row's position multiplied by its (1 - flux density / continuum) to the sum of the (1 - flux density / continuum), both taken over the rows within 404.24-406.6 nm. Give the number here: 405.36 nm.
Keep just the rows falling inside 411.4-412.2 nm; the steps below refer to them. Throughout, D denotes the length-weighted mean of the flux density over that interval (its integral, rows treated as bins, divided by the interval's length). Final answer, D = 78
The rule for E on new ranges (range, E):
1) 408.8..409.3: 77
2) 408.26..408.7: 69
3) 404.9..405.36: 74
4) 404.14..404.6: 71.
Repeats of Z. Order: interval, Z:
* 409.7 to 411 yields 11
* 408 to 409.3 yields 8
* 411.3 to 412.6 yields 3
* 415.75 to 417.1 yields 4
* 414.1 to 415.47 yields 10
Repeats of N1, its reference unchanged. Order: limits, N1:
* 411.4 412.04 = 411.67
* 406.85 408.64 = 407.77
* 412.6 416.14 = 413.99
